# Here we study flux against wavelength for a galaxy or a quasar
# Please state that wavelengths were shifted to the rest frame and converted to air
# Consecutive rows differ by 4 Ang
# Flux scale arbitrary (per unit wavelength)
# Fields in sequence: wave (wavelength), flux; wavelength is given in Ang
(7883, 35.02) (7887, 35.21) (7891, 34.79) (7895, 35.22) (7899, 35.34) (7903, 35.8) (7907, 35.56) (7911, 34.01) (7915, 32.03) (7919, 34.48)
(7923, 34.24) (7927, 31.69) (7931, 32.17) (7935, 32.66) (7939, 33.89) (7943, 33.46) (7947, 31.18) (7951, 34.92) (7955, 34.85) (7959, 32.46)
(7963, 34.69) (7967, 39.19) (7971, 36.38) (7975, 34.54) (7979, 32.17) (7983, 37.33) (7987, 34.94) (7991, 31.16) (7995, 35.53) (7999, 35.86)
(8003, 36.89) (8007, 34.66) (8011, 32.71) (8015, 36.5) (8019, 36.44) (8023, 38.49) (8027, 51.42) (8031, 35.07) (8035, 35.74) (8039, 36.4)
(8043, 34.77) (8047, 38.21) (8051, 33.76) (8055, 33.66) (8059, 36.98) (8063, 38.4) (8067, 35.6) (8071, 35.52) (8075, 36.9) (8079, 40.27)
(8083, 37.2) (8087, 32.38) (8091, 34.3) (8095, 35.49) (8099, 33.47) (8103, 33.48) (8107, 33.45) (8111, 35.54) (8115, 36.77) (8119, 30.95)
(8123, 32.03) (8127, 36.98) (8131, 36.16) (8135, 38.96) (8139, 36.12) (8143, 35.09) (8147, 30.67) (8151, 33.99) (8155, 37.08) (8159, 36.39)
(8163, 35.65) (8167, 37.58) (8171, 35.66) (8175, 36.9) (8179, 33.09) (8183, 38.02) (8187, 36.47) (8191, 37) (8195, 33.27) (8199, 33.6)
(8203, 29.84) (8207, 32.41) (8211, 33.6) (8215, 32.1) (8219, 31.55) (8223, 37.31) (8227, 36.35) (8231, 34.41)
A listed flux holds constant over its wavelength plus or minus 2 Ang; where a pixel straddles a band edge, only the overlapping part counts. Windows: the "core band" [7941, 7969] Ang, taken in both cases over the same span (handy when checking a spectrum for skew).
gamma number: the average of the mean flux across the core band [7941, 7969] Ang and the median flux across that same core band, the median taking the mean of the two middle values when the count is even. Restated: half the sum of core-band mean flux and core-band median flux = 34.5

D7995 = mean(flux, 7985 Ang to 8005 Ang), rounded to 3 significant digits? 34.9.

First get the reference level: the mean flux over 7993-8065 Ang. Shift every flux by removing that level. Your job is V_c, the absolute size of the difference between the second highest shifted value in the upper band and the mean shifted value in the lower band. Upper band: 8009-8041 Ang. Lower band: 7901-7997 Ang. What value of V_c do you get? 4.4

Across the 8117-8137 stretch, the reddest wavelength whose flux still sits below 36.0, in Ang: 8123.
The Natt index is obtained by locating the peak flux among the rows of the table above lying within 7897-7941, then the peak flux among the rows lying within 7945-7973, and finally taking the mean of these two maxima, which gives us 37.5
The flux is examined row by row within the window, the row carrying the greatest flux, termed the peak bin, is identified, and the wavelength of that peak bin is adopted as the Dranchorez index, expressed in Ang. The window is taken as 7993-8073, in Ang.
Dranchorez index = 8027 Ang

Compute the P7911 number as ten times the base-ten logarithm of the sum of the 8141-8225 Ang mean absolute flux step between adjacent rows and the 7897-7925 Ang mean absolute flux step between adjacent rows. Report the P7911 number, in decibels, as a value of 5.48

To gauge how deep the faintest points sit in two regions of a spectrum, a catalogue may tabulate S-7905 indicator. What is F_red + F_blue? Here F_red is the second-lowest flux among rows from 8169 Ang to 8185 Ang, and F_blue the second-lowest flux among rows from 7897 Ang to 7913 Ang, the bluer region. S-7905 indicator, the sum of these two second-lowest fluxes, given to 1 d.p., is 71.0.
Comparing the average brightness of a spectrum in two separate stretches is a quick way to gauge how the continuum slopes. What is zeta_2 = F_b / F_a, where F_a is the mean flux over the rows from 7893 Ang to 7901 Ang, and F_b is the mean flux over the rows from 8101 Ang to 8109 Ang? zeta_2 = 0.95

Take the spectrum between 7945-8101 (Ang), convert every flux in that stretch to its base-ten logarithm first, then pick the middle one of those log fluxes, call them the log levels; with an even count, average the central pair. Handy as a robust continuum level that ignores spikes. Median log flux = 1.55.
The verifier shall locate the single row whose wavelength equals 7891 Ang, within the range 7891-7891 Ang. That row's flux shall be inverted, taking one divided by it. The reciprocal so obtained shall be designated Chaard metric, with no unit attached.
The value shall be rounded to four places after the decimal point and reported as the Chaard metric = 0.0287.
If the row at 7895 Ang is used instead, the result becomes 0.0284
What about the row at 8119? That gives 0.0323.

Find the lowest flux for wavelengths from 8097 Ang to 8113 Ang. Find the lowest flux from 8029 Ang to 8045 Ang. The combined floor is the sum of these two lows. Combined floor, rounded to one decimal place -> 68.2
